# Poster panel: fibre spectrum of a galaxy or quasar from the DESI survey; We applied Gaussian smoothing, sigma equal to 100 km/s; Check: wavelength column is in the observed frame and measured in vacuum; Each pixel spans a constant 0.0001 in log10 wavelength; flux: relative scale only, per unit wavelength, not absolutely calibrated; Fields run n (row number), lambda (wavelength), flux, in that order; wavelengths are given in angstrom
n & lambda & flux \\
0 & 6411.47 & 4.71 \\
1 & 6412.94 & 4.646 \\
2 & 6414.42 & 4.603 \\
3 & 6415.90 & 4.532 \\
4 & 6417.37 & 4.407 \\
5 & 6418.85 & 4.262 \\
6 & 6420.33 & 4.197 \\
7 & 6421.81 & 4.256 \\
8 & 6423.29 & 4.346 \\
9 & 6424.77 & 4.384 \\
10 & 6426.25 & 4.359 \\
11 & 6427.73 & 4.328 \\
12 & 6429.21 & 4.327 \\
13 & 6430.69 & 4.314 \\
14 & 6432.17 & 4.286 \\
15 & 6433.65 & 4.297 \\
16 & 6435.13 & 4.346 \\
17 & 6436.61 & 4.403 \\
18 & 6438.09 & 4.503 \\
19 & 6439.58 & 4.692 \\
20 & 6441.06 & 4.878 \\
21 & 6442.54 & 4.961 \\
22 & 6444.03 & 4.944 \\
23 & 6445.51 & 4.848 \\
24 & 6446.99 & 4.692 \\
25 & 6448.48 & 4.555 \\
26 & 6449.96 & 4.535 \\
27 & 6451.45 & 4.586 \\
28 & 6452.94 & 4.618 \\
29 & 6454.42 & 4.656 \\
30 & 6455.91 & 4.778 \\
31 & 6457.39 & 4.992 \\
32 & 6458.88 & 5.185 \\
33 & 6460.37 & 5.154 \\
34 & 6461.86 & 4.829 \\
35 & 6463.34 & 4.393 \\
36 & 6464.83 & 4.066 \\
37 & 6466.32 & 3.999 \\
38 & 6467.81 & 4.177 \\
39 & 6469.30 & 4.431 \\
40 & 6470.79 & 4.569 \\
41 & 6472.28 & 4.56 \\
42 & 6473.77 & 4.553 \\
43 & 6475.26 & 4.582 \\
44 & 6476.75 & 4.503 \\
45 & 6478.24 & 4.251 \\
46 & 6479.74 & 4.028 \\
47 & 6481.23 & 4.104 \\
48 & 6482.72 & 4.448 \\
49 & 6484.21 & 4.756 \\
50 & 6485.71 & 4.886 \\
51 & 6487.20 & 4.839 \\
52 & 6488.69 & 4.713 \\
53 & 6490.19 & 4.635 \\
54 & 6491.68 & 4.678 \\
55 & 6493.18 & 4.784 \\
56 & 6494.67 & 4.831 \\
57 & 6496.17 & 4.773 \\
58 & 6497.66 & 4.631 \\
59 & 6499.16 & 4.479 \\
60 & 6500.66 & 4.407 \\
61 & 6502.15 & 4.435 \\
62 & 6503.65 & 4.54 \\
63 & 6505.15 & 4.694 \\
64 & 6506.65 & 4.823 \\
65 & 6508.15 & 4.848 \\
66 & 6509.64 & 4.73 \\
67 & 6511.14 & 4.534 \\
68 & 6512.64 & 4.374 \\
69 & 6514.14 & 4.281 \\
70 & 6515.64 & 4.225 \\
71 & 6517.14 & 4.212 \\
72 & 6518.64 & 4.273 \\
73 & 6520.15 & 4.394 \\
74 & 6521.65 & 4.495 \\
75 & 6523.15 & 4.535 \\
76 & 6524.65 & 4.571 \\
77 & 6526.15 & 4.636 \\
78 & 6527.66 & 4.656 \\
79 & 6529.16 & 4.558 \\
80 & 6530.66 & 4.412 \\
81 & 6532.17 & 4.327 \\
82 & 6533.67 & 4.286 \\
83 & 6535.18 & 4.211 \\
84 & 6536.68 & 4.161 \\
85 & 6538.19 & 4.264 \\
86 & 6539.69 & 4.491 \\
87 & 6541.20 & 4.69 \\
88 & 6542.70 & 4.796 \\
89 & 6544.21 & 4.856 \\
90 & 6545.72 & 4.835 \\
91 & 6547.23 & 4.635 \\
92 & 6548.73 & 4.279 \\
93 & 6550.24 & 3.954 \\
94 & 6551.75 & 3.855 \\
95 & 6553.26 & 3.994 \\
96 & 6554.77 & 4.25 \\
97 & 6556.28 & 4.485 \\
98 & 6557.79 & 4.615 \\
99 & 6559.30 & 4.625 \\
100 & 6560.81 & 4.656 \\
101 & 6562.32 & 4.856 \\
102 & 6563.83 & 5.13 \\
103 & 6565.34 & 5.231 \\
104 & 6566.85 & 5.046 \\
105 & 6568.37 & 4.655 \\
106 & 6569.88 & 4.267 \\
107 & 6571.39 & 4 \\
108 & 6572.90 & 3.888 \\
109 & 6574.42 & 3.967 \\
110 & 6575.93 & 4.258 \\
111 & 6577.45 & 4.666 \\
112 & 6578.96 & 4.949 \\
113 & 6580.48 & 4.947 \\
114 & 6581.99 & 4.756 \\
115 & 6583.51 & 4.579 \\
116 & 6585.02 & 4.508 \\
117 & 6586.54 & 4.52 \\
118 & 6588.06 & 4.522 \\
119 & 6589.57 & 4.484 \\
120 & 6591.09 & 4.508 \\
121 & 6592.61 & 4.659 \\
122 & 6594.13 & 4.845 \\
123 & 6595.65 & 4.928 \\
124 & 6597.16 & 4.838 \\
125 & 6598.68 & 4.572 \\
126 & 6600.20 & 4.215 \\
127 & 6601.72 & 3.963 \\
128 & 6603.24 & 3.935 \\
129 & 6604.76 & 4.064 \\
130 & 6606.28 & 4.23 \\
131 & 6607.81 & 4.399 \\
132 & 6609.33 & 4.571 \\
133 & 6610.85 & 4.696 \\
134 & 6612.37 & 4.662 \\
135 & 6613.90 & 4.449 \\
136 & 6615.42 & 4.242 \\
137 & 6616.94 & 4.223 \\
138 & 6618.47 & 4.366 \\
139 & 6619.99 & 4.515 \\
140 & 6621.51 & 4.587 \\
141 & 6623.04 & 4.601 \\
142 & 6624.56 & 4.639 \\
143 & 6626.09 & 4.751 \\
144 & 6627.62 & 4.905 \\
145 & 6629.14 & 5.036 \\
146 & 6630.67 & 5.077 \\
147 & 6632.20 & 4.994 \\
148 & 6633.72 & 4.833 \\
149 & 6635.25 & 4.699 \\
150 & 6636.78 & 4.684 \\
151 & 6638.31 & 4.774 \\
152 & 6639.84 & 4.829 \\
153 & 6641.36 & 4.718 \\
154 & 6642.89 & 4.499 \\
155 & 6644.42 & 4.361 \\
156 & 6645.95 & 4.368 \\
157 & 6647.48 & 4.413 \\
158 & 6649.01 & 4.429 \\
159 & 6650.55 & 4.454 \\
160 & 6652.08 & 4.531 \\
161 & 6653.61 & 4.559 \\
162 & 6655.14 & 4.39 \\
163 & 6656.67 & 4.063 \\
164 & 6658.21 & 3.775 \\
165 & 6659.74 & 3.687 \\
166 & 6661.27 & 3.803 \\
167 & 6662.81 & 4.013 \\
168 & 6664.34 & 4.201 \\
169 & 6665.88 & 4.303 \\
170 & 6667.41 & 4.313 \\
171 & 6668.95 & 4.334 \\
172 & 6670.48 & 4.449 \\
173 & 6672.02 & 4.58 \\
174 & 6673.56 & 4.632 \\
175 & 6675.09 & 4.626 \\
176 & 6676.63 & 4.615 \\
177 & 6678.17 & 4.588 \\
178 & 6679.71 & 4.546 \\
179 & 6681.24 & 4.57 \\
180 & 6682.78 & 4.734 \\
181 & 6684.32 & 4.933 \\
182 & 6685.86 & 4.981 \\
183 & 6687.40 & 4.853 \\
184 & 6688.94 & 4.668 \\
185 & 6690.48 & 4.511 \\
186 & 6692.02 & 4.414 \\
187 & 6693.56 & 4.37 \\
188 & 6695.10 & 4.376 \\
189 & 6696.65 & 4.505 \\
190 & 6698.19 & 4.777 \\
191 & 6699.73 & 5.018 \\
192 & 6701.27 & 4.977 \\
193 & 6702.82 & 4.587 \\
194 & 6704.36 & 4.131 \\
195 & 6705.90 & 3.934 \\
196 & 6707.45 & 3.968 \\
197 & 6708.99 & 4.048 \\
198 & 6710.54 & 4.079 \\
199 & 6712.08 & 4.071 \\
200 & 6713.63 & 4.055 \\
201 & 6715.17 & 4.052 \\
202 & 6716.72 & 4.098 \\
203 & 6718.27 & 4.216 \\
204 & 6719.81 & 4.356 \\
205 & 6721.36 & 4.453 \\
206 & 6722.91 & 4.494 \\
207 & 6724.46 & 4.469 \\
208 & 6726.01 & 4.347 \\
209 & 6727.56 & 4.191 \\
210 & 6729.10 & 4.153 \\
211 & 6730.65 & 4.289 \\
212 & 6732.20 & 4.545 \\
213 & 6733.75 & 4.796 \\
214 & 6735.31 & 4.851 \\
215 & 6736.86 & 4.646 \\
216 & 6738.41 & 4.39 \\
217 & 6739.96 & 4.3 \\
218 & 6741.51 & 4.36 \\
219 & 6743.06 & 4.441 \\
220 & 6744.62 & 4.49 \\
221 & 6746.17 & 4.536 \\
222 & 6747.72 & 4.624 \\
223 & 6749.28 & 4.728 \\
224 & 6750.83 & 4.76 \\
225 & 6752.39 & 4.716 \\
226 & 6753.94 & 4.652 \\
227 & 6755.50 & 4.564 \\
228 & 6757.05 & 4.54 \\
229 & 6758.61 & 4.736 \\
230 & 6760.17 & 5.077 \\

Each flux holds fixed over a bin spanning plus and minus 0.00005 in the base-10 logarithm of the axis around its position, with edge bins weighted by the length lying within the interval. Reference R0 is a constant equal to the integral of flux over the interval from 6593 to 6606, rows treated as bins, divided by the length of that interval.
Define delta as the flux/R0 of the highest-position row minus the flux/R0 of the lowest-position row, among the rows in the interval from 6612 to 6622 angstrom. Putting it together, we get -0.017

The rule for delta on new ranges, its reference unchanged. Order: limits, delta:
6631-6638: -0.070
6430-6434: -0.004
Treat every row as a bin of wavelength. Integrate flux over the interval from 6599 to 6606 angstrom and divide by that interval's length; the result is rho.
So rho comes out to 4.1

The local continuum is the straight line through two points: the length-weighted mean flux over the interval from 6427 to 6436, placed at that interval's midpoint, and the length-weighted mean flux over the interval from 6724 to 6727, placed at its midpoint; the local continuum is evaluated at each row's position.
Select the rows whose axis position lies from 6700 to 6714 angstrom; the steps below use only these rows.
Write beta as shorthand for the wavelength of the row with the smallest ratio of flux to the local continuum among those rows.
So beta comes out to 6705.90 angstrom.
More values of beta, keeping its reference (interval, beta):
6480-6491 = 6481.23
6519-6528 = 6520.15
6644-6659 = 6658.21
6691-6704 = 6693.56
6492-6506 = 6500.66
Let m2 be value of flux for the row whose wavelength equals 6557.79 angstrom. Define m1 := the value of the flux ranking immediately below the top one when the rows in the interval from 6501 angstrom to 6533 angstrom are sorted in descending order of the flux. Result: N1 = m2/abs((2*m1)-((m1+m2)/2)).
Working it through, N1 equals 0.94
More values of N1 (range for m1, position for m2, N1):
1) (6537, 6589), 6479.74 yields 0.71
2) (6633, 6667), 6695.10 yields 0.87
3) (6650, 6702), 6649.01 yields 0.84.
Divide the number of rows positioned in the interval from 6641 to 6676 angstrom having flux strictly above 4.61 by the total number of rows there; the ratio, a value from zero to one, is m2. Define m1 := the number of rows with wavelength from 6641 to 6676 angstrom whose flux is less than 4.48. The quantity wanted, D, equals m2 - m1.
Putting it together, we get -15.9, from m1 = 16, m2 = 0.13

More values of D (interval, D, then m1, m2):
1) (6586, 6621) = -9.7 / 10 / 0.26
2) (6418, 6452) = -12.7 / 13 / 0.26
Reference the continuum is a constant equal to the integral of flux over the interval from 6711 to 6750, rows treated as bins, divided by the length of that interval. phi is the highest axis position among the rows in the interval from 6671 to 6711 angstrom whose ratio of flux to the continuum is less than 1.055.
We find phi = 6710.54 angstrom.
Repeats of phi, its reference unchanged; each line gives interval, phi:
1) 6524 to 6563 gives 6559.30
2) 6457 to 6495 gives 6490.19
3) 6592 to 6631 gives 6623.04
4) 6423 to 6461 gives 6452.94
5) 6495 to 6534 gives 6533.67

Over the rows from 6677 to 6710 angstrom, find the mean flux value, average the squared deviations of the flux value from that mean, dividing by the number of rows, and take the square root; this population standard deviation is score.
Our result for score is 0.32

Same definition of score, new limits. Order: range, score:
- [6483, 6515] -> 0.17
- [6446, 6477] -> 0.29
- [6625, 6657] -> 0.26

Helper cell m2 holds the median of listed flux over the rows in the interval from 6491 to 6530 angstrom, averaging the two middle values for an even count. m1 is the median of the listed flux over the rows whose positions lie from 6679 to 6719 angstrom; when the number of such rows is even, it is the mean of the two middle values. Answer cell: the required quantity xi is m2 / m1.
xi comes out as 1.02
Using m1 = 4.46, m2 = 4.55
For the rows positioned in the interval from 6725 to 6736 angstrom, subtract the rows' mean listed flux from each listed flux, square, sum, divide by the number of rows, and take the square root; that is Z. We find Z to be 0.26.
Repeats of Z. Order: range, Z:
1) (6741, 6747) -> 0.07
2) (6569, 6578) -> 0.26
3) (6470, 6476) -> 0.01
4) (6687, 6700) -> 0.22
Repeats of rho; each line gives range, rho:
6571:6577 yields 4.1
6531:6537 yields 4.3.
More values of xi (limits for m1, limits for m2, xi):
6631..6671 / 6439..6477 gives 1.04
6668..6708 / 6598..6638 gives 1.00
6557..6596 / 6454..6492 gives 0.99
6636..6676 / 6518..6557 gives 1.01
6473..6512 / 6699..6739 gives 0.93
